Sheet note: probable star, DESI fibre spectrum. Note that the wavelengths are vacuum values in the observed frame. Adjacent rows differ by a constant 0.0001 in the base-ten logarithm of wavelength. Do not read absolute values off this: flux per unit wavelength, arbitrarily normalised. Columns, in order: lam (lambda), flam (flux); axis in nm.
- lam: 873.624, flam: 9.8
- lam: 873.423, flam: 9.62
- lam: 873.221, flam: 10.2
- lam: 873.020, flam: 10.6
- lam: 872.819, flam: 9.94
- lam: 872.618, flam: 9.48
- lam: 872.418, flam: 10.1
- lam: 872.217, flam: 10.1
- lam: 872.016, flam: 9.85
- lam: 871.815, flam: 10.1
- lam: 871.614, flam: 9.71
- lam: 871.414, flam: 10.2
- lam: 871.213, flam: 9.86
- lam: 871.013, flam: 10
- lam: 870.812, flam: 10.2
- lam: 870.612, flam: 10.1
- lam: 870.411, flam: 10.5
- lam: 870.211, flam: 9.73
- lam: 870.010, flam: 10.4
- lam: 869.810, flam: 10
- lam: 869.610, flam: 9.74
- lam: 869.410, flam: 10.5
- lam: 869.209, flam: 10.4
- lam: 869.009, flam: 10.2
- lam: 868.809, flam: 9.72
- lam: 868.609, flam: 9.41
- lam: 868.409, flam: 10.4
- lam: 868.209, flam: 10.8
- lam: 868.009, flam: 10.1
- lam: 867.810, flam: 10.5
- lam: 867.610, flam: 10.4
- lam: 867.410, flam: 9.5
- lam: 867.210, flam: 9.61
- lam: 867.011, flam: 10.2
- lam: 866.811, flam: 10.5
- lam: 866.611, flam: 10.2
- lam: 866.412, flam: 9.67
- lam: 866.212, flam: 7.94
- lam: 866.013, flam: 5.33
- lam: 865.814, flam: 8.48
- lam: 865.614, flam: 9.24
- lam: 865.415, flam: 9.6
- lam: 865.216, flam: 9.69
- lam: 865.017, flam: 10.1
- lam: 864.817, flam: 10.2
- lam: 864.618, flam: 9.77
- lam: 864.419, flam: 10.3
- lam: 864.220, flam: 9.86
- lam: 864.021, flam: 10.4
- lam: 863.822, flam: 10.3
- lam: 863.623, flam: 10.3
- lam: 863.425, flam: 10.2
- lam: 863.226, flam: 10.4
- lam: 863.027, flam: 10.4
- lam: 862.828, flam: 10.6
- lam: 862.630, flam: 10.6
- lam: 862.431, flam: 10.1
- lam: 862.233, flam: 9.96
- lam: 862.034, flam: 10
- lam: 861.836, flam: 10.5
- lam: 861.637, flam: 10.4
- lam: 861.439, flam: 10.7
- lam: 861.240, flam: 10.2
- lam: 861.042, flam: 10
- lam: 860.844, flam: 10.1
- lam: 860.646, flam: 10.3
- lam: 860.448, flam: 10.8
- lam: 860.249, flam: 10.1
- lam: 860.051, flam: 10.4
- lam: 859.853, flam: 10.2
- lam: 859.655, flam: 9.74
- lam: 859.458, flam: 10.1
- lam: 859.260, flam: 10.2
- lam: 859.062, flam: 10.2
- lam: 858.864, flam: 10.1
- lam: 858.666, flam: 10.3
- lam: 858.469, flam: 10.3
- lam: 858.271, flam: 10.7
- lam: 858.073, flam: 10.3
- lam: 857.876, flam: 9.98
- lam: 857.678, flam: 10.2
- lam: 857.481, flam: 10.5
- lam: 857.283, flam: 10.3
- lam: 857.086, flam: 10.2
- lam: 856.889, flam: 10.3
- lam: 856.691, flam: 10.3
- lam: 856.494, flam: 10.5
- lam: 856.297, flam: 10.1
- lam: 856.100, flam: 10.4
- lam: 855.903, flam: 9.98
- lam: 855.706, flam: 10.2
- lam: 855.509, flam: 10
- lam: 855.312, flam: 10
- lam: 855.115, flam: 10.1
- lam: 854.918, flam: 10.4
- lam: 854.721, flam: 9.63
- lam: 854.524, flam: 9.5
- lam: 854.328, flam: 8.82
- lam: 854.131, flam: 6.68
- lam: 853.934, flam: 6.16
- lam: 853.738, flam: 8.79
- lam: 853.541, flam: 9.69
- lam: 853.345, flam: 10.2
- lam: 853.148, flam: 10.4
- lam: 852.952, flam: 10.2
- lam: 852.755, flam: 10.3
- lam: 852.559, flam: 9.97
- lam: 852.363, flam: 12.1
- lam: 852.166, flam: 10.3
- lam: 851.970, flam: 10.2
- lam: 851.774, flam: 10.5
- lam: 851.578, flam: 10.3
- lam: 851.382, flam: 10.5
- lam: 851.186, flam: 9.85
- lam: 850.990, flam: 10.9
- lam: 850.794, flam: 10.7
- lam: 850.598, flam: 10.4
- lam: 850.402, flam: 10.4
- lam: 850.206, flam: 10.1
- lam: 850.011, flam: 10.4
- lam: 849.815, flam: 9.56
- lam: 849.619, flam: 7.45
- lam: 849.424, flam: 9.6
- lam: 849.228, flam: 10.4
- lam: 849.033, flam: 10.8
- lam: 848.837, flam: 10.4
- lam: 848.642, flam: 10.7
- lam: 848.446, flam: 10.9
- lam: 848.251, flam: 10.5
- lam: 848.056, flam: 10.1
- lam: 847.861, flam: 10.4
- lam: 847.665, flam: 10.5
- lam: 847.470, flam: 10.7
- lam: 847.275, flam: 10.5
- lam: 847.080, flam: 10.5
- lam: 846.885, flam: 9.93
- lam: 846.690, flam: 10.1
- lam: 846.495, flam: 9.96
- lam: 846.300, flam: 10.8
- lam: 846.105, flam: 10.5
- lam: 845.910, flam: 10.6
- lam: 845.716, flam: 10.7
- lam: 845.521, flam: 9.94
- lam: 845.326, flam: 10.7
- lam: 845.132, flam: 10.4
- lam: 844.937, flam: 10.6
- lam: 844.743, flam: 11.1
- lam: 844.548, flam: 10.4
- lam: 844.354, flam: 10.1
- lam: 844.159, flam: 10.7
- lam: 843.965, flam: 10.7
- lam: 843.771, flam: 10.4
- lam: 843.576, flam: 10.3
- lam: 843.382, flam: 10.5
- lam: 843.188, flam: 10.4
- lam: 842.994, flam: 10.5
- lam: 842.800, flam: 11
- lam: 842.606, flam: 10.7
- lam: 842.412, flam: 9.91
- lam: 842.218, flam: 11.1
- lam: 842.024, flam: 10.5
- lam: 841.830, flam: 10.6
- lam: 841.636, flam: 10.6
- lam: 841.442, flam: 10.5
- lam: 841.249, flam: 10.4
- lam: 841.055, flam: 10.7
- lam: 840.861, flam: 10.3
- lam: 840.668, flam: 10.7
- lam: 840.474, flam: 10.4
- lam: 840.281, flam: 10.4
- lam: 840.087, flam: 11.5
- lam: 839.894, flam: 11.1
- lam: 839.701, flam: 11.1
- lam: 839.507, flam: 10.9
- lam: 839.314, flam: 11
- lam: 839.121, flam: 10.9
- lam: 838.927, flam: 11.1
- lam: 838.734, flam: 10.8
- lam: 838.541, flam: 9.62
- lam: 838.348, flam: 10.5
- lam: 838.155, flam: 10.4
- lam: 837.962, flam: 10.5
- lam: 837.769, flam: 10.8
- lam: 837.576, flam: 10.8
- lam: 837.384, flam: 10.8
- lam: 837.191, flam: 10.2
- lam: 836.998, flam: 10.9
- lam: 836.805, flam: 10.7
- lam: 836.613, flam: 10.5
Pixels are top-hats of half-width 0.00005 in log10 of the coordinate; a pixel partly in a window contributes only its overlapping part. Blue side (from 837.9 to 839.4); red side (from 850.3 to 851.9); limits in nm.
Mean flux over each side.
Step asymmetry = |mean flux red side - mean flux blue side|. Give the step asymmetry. 0.16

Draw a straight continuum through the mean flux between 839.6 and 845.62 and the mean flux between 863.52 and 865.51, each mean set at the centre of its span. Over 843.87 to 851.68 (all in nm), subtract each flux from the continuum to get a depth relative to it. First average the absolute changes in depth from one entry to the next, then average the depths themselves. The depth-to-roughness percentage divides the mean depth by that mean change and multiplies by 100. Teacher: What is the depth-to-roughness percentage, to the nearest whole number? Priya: 25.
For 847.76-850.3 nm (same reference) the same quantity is 46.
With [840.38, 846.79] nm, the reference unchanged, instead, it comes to 15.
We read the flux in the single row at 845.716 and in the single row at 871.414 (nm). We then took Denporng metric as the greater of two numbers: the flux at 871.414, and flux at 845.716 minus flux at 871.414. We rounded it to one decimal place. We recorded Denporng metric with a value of 10.2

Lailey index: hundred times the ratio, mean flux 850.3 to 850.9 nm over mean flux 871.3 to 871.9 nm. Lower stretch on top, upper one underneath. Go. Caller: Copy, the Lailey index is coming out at 105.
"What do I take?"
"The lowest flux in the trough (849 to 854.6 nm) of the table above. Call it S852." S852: 6.16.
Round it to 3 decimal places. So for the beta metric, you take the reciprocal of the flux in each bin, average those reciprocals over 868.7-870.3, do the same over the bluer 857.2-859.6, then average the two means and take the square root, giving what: 0.314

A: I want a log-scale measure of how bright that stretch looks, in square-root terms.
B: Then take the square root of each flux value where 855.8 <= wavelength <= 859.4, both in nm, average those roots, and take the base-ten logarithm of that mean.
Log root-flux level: 0.506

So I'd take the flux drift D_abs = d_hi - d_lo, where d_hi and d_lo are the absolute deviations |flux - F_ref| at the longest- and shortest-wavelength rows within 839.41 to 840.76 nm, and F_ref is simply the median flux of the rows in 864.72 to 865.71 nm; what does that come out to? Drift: -0.2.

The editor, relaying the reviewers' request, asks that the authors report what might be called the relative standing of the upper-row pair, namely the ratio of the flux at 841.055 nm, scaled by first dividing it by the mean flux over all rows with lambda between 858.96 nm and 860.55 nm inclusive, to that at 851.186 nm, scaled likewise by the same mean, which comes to 1.09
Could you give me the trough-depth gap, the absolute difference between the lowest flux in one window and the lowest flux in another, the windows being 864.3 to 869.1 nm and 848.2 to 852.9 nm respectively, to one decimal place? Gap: 2.1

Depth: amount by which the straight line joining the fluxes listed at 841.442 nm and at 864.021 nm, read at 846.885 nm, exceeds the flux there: 0.5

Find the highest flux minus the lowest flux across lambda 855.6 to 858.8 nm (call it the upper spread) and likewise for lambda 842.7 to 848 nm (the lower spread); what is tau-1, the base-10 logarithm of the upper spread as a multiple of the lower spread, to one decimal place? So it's -0.2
